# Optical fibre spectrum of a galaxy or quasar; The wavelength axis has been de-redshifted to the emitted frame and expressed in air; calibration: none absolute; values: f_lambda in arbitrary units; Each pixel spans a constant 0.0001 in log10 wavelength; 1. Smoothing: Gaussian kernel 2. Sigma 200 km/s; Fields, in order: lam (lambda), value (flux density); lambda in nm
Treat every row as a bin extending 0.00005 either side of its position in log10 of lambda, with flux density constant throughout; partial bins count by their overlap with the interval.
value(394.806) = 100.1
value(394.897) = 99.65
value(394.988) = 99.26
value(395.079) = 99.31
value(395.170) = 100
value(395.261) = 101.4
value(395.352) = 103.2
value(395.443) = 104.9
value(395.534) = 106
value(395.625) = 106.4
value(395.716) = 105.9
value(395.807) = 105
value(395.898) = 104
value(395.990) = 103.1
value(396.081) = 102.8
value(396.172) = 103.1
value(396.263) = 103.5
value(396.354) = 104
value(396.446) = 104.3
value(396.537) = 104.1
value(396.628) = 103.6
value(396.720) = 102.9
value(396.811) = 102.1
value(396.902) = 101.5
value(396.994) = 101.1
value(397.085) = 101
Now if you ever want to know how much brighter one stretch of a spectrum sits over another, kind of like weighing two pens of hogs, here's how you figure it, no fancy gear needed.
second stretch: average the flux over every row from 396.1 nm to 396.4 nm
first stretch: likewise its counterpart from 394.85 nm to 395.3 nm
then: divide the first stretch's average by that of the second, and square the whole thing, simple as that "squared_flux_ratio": 0.93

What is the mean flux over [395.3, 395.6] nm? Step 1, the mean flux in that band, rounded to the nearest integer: 105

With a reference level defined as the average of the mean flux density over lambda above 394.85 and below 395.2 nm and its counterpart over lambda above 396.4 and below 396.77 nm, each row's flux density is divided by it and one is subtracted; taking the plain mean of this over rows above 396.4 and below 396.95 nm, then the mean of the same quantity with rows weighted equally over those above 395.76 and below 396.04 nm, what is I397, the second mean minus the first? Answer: 0.009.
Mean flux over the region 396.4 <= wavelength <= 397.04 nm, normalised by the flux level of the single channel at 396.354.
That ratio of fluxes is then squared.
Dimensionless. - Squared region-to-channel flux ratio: 0.98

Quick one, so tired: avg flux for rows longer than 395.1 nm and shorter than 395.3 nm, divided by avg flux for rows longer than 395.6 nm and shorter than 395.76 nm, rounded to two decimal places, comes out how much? 0.95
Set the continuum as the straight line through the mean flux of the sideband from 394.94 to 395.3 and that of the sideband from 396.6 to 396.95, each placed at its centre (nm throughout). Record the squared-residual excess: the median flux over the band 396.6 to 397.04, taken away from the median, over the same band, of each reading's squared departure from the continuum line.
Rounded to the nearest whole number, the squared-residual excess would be -101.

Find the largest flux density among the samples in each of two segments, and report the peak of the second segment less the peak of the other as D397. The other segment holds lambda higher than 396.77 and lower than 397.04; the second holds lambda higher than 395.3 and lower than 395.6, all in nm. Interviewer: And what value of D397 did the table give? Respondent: 3.9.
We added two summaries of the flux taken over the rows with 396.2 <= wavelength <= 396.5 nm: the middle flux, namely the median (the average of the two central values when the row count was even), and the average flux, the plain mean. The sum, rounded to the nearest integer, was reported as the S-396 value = 208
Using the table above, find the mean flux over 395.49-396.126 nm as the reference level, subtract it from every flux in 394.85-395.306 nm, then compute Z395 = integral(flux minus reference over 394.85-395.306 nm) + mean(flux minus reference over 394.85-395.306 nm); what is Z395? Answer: -7.0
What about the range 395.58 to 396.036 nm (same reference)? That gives 0.2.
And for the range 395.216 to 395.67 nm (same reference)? -0.5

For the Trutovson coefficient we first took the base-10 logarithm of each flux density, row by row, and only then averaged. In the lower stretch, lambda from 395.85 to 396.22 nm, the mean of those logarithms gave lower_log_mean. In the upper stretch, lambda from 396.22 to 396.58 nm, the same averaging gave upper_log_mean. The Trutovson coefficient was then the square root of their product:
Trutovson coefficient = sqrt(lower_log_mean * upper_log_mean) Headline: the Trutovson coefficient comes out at 2.015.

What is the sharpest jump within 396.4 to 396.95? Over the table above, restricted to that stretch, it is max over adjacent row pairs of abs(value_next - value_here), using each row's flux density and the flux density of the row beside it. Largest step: 0.80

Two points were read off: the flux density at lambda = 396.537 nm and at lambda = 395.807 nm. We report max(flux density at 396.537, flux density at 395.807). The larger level 105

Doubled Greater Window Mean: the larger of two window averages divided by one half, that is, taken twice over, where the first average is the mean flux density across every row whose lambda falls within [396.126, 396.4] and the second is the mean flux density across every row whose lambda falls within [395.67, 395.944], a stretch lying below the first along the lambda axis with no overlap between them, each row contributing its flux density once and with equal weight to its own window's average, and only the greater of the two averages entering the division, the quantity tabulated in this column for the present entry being 210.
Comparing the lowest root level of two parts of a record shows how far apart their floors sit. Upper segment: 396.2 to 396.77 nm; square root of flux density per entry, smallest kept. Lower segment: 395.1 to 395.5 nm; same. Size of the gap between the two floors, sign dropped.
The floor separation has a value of 0.14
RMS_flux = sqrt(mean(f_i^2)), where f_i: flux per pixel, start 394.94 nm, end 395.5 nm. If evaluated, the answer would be 101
